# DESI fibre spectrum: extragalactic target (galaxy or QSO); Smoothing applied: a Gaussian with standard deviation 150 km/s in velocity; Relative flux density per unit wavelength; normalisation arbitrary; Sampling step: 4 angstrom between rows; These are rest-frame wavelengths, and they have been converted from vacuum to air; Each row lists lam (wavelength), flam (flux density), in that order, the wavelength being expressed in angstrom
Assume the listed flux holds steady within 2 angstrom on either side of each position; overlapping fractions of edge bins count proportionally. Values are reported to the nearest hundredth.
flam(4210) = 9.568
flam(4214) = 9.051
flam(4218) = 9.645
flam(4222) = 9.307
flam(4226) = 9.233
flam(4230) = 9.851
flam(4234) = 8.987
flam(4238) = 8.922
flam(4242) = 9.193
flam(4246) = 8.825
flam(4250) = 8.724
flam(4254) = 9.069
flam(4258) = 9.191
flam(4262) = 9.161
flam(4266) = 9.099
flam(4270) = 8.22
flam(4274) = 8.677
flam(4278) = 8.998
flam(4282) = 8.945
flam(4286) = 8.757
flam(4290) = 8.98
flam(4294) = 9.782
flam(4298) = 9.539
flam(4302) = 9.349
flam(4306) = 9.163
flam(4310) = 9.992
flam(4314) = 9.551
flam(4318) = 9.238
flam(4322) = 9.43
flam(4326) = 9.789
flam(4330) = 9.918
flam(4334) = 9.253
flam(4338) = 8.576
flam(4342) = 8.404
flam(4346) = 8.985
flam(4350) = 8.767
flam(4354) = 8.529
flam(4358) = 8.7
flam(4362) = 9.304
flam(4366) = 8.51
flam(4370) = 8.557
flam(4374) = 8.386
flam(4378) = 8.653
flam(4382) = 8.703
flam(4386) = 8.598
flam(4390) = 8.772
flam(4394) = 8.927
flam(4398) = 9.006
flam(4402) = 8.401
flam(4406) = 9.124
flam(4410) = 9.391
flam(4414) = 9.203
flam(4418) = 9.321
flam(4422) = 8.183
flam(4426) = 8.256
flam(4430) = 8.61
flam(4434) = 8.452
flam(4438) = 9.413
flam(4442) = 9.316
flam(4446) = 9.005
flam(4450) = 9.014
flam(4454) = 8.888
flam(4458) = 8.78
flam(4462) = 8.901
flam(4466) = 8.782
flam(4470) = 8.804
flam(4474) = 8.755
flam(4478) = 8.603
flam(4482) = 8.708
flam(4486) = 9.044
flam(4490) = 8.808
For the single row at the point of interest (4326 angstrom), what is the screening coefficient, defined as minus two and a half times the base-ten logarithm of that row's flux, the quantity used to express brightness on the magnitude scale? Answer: -2.48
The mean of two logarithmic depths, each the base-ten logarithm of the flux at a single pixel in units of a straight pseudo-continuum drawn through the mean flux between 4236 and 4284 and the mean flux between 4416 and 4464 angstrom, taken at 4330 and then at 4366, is 0.015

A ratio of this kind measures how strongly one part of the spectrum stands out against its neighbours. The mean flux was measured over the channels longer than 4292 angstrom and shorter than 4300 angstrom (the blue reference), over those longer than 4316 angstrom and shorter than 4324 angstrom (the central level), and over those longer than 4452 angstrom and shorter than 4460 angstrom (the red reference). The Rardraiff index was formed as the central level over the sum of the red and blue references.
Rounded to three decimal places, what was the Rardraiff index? 0.505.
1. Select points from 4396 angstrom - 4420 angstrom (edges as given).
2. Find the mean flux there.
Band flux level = 9.07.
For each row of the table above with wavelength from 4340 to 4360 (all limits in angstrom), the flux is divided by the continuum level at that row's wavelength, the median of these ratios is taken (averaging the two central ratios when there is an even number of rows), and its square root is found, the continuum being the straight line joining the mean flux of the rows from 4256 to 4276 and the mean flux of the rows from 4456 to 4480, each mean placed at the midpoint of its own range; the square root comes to 0.993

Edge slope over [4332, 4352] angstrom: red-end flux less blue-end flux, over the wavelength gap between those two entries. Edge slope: -0.03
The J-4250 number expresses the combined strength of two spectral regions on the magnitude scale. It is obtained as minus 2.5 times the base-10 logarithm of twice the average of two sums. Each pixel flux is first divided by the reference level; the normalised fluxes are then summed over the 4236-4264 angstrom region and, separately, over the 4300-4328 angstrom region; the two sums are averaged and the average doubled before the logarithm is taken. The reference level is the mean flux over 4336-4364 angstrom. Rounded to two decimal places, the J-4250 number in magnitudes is -2.93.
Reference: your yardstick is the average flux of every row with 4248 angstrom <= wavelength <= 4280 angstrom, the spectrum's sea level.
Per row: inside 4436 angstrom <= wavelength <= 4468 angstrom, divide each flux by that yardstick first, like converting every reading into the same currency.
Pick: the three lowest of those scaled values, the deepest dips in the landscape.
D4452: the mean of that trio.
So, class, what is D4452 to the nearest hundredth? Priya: 0.99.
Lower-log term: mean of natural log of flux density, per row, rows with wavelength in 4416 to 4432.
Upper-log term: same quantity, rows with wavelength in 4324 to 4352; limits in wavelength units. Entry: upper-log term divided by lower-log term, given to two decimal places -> 1.03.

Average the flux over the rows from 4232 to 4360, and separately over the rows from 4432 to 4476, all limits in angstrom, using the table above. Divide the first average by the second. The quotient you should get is 1.02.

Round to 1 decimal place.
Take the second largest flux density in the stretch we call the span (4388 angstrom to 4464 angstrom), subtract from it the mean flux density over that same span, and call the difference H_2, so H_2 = 0.5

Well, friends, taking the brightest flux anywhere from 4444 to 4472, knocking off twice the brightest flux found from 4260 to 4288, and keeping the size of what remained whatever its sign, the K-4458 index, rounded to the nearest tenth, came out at 9.3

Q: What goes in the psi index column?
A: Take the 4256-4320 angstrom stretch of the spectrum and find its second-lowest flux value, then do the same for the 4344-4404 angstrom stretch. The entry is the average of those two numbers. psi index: 8.54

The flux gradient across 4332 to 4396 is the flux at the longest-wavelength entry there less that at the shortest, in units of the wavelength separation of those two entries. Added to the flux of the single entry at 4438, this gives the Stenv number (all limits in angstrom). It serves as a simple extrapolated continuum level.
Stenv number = 9.41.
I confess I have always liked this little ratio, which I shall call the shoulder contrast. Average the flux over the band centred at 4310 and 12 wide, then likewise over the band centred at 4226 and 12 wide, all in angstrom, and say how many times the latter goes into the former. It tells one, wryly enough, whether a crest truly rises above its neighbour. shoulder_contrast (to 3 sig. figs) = 1.01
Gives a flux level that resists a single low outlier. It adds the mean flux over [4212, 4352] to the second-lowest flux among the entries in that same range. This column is 17.6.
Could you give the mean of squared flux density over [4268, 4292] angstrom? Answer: 77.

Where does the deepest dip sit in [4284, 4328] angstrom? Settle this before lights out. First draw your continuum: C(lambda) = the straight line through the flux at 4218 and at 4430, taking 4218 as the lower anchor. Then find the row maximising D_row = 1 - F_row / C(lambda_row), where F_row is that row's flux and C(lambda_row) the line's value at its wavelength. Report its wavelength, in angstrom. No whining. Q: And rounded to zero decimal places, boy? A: 4286 angstrom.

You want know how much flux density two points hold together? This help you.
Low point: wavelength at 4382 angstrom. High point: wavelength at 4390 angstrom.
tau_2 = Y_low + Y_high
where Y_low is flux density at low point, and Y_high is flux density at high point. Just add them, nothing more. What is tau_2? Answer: 17.5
